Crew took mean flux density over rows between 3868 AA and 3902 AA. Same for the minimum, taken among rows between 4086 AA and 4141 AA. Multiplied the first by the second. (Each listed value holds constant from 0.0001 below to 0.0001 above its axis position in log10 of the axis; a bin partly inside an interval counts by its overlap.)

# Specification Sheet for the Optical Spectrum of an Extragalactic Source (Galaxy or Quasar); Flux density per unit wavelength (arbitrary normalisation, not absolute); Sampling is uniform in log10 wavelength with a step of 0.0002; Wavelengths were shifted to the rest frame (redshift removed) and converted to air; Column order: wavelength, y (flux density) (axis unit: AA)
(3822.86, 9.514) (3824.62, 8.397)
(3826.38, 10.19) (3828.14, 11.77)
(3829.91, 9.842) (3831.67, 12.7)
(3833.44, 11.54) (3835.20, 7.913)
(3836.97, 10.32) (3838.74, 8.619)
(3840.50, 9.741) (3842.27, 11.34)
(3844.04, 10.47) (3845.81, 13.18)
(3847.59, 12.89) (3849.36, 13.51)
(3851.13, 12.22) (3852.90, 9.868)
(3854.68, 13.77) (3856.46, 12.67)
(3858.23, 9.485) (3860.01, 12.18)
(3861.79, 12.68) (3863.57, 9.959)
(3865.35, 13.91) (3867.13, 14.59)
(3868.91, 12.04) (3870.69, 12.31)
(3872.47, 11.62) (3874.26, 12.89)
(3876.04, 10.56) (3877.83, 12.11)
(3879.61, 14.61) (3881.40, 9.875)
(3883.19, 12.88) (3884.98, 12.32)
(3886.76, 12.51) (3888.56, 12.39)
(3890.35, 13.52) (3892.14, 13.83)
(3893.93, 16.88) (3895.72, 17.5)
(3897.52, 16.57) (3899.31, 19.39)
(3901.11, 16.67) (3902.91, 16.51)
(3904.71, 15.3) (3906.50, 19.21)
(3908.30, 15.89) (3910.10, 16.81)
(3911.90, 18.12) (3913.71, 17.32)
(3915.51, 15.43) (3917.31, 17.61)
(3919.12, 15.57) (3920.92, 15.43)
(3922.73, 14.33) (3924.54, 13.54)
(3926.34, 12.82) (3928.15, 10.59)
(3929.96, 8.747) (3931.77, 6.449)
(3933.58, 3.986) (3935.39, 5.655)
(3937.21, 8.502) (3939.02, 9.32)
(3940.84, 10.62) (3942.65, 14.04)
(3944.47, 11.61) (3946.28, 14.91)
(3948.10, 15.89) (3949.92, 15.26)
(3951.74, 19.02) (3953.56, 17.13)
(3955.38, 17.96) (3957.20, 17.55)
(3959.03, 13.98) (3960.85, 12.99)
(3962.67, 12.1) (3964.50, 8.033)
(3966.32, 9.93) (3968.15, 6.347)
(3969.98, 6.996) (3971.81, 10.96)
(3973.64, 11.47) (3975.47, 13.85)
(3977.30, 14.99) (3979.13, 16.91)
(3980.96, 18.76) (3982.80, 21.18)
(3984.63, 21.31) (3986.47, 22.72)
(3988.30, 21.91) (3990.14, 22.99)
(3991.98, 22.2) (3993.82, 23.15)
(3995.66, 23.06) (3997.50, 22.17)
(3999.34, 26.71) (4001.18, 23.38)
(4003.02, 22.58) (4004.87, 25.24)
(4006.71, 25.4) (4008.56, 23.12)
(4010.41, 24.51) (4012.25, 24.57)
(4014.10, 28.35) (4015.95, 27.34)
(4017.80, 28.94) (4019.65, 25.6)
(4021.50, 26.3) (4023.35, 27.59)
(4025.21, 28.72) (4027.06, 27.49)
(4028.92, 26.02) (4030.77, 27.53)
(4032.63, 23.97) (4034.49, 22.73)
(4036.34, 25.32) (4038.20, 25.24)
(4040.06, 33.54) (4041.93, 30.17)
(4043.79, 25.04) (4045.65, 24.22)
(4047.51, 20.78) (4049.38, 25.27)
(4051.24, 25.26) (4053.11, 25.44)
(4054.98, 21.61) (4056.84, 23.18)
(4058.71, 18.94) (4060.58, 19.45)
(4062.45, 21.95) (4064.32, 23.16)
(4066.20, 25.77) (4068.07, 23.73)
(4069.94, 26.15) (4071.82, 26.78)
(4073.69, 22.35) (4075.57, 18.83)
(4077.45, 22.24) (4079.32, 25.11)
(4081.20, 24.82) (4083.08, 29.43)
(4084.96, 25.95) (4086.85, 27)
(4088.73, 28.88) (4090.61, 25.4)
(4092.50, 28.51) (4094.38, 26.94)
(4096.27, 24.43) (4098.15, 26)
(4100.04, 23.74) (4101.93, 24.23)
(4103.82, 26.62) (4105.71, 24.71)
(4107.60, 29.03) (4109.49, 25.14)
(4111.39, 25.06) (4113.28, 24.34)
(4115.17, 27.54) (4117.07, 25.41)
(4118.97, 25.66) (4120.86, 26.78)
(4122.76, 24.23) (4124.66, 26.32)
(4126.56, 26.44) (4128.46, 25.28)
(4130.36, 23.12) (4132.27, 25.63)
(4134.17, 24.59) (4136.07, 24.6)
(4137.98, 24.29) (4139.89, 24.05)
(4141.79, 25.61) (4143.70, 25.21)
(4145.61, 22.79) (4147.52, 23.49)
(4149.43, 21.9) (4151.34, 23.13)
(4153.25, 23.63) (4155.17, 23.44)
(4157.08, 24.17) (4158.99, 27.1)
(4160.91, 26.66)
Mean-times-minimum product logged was 317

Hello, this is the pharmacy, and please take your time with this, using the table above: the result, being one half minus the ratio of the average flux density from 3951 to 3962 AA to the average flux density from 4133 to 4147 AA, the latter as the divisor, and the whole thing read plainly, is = -0.17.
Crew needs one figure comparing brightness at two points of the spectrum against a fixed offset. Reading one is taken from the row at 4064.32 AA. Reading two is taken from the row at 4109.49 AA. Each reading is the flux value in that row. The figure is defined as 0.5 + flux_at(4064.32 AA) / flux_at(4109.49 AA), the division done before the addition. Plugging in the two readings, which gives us 1.4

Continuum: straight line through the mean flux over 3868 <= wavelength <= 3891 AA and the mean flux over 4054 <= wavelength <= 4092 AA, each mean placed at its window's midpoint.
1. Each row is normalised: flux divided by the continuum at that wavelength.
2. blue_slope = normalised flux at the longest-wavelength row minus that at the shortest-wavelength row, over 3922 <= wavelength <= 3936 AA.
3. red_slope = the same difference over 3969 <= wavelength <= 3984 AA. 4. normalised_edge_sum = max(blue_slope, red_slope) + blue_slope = 0.15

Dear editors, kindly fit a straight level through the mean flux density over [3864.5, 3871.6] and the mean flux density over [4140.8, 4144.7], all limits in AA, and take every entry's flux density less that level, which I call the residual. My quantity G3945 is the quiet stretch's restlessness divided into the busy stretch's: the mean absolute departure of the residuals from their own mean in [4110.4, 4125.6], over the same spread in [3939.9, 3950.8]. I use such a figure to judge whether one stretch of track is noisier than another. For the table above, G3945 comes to 0.50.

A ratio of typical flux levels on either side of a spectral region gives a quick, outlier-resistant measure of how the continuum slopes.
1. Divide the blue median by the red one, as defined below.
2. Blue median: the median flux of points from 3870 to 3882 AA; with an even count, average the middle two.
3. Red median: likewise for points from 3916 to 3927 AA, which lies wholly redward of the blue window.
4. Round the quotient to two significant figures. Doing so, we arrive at 0.81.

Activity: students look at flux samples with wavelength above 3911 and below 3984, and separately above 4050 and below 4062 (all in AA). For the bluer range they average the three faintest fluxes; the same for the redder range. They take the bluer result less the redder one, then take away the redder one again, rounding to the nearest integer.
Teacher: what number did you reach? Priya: -35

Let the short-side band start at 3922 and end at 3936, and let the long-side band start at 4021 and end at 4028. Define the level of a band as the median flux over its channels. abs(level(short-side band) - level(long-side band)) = 18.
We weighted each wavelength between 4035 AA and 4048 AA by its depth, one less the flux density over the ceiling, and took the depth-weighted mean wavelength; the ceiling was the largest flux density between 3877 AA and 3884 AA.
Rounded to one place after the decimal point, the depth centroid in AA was 4041.4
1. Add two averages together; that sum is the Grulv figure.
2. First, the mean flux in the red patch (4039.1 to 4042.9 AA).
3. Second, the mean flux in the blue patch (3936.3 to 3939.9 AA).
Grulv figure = 41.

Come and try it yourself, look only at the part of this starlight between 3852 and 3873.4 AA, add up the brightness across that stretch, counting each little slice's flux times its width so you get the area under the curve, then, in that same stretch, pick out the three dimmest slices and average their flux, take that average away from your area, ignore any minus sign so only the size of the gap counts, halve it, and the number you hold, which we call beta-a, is 124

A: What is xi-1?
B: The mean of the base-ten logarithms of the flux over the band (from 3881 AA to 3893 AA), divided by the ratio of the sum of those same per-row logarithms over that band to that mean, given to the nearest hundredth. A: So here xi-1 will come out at 0.16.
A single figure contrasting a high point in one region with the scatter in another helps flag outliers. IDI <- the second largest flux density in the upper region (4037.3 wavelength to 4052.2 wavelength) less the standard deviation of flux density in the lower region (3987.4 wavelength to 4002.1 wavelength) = 28.7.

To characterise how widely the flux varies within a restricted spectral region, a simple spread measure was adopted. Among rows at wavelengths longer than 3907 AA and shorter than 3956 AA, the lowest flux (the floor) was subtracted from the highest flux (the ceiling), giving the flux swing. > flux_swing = 15.0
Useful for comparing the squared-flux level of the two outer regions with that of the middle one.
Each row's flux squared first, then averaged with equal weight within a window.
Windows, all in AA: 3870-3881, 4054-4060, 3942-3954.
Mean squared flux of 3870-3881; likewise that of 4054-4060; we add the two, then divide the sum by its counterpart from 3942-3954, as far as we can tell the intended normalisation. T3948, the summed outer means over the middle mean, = 2.5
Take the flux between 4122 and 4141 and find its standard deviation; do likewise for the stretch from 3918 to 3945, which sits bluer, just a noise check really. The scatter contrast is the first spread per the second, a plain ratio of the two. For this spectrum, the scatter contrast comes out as 0.29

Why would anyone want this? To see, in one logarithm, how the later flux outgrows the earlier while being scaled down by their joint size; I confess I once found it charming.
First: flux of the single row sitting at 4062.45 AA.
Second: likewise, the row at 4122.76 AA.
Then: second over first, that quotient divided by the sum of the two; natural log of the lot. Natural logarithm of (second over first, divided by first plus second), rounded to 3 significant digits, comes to -3.73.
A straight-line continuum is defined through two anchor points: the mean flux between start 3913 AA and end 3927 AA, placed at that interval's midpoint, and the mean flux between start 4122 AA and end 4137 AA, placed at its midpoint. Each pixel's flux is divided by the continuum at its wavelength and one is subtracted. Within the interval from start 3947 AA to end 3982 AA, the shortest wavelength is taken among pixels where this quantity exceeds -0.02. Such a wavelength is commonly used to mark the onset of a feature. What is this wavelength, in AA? 3951.74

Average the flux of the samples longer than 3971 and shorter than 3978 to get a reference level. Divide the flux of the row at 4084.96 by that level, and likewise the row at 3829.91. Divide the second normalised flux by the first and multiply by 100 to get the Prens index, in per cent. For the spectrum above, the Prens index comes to 38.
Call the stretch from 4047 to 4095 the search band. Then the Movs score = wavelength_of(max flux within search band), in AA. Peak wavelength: 4083.08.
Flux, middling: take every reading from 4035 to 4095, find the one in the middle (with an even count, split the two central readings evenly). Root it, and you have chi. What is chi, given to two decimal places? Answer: 5.02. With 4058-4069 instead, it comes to 4.75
